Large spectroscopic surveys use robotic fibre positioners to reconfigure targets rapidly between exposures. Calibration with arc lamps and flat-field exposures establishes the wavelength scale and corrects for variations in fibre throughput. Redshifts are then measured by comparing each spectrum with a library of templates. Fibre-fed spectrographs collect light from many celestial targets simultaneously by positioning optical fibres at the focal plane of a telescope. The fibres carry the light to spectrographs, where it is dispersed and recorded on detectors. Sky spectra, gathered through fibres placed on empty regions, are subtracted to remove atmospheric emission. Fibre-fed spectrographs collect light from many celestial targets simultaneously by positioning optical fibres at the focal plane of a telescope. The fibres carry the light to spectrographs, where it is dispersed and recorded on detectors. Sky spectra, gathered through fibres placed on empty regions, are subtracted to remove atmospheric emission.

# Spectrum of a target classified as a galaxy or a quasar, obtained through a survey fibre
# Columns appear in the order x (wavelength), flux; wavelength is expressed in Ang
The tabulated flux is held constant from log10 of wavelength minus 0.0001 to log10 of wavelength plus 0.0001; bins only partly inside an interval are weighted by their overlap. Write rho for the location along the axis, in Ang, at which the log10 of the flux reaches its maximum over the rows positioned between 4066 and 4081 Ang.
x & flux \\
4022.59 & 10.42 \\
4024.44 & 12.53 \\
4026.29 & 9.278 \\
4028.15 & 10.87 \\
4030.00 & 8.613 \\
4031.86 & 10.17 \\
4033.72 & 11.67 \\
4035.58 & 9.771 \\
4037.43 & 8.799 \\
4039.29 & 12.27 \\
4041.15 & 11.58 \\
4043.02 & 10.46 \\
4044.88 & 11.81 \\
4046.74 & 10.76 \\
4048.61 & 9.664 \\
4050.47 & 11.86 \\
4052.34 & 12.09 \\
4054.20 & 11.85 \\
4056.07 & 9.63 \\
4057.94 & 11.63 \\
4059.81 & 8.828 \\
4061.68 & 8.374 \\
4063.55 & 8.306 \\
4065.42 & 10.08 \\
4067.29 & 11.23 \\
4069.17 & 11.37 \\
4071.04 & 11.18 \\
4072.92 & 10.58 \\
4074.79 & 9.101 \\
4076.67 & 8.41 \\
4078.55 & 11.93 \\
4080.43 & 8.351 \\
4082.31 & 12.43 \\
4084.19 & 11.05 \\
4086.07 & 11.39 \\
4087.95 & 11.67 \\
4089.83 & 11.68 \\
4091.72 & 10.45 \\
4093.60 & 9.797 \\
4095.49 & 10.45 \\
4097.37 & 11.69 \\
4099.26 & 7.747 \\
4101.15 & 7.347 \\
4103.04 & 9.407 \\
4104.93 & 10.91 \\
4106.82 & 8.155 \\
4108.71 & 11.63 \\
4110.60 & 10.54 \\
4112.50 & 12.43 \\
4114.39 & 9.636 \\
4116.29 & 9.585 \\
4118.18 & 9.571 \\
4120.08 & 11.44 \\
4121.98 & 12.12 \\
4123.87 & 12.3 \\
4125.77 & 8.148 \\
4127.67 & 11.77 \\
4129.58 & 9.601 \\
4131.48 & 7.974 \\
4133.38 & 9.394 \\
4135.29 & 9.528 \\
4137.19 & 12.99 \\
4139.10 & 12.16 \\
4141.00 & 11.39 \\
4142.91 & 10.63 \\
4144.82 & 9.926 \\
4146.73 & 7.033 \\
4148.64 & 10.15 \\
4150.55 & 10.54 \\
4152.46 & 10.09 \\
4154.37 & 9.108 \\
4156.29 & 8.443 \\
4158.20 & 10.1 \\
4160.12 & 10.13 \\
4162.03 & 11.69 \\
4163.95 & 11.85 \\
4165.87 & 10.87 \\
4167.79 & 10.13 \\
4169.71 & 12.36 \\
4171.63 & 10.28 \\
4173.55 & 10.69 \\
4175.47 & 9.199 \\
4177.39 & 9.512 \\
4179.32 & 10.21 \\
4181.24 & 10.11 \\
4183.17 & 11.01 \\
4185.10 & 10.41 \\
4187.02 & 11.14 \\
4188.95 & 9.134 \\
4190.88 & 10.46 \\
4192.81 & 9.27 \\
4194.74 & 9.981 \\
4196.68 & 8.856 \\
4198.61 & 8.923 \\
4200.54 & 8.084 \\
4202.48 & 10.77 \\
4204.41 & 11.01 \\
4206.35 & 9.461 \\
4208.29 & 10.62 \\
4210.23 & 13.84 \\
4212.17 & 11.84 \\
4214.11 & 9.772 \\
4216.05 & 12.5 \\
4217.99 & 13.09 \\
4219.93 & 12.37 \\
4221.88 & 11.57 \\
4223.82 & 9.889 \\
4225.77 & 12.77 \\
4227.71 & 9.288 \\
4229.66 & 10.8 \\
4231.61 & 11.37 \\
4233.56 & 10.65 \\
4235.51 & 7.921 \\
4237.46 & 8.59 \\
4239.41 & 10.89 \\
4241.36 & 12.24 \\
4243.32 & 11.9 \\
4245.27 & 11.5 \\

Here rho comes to 4078.55 Ang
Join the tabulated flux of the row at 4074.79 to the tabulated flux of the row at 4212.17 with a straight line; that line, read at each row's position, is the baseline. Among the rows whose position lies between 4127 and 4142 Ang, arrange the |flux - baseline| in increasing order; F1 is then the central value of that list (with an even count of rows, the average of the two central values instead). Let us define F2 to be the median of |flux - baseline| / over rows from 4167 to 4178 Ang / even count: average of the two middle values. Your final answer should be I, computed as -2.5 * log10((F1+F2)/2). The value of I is -0.2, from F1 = 1.3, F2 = 1.1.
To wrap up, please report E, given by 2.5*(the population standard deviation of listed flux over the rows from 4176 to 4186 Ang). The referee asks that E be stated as 1.2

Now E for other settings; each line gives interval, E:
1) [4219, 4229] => 3.4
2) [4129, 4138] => 4.1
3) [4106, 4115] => 3.7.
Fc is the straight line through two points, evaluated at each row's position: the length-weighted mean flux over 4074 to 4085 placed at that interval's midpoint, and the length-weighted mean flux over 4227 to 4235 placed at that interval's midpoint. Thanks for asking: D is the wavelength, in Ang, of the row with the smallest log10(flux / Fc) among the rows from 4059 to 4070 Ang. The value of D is 4063.55 Ang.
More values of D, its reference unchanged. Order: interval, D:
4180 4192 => 4188.95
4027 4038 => 4030.00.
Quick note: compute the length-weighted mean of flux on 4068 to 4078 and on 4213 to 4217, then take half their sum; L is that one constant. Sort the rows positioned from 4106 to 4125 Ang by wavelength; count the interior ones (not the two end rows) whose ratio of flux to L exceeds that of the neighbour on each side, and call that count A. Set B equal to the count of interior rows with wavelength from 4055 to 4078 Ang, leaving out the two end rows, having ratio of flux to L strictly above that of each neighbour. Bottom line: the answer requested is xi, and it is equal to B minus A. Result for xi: 0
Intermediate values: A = 2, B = 2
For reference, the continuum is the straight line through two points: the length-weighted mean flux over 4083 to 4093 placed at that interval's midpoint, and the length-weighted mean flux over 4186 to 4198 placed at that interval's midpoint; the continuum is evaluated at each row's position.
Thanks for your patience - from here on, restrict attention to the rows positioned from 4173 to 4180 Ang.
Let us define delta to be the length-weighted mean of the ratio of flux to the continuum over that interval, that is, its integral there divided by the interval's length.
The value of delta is 0.98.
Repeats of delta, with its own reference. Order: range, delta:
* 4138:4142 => 1.12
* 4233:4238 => 0.98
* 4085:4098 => 0.98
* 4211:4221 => 1.26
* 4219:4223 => 1.27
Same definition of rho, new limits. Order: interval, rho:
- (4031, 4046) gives 4039.29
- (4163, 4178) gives 4169.71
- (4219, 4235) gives 4225.77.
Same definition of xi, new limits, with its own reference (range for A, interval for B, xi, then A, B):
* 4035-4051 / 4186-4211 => 2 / 2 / 4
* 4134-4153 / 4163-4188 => 2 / 2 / 4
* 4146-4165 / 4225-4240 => 0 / 1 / 1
